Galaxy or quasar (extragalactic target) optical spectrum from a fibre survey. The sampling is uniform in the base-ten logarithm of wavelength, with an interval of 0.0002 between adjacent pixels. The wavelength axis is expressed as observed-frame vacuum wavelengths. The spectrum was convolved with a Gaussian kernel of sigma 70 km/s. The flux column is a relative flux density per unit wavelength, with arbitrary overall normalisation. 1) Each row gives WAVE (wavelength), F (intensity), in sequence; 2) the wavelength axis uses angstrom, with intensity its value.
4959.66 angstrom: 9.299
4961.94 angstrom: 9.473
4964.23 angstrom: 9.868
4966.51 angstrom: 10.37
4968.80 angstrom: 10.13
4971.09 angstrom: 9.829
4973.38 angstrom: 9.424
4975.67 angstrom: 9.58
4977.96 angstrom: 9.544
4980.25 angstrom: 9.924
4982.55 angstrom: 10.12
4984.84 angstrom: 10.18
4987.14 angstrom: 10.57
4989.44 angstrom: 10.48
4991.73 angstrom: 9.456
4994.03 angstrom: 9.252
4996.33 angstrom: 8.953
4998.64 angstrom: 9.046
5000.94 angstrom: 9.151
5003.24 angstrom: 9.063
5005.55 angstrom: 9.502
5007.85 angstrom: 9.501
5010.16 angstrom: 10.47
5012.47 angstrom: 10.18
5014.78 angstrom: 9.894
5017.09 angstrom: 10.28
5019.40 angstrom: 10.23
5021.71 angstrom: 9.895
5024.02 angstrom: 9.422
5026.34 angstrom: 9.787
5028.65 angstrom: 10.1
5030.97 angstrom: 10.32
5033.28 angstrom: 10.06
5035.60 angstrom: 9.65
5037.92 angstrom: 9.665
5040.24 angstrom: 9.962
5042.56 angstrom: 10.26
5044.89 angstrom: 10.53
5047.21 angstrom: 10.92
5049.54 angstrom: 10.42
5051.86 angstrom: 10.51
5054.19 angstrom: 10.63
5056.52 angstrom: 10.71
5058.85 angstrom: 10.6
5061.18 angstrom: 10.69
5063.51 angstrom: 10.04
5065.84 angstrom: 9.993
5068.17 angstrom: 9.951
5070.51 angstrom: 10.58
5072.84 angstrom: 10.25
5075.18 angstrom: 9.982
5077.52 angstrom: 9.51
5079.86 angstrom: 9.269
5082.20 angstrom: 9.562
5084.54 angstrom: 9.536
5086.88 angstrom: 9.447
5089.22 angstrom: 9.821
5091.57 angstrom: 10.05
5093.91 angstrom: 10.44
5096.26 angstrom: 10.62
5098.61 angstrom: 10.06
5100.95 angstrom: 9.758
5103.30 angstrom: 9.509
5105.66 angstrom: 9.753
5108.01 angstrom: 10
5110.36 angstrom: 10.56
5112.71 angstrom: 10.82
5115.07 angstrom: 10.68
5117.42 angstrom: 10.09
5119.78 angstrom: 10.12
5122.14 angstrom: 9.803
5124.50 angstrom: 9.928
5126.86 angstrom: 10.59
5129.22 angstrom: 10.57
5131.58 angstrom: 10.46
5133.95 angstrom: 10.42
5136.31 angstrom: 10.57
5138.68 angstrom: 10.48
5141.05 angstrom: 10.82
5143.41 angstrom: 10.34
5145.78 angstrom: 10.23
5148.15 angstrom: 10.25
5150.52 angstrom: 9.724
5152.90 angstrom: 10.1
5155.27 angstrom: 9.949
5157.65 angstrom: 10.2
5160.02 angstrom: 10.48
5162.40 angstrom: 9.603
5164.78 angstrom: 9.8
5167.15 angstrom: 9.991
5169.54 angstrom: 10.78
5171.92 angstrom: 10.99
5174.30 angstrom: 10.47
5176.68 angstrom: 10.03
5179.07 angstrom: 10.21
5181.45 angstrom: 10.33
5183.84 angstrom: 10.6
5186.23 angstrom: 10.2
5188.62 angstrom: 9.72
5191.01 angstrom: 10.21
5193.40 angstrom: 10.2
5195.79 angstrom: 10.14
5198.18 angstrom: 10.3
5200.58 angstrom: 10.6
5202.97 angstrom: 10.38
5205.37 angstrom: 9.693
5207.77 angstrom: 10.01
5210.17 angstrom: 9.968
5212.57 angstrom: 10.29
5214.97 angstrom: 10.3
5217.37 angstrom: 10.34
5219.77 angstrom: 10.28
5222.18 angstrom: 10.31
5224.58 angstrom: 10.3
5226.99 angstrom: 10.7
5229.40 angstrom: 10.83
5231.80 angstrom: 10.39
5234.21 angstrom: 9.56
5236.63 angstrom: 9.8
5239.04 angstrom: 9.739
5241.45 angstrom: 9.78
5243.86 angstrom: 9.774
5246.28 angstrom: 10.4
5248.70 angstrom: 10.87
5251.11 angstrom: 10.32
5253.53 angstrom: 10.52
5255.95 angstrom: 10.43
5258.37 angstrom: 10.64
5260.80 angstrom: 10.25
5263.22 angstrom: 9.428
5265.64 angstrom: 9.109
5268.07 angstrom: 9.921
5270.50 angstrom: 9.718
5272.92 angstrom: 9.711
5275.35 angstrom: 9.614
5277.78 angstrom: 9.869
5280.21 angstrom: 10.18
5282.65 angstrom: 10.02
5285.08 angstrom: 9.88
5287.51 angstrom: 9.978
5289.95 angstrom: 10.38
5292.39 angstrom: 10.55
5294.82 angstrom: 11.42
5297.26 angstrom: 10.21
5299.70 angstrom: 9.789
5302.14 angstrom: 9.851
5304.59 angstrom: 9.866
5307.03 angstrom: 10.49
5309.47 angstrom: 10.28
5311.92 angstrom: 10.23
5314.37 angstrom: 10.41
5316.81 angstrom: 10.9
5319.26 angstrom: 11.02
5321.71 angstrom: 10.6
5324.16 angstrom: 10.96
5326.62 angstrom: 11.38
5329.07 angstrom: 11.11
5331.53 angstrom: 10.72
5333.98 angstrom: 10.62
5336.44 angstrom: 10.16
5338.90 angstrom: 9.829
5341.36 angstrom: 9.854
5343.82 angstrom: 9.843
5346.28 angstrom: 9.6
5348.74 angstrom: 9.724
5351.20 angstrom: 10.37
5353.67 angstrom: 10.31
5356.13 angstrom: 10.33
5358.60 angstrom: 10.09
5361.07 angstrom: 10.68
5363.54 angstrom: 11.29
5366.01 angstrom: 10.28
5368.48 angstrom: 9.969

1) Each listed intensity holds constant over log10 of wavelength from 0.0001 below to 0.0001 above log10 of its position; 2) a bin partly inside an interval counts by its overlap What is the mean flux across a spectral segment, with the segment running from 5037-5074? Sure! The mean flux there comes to 10.4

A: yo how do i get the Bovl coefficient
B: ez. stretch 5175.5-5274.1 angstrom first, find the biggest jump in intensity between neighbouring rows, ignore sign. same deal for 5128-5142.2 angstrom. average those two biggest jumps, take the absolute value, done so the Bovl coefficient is 0.6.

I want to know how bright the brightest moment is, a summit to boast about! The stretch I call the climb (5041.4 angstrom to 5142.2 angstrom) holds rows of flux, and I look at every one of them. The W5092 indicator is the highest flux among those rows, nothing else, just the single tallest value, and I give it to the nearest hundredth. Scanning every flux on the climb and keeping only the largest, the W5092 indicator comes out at 10.92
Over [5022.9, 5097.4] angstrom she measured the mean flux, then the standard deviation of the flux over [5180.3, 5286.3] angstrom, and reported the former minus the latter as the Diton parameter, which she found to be 9.72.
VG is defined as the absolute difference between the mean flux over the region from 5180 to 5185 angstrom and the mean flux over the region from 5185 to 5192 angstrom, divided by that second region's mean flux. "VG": 0.042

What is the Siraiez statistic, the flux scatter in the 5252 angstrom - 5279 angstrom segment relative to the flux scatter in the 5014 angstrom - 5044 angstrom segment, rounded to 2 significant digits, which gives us 1.7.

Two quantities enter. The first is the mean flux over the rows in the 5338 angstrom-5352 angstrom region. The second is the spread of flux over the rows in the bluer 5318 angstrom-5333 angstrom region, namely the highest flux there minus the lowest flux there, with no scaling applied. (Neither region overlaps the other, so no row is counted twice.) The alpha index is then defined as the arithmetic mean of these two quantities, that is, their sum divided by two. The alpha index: 5.3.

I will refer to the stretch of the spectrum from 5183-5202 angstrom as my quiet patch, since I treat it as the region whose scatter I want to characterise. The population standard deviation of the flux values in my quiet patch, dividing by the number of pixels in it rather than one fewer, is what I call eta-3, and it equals 0.26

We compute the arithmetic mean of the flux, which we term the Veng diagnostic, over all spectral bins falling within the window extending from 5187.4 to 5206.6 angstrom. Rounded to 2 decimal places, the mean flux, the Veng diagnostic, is 10.16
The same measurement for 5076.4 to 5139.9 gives 10.09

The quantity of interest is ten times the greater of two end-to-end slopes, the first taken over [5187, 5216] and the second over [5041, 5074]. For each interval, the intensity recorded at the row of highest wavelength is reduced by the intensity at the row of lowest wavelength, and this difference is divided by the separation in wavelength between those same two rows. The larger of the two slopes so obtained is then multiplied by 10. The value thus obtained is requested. 0.22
